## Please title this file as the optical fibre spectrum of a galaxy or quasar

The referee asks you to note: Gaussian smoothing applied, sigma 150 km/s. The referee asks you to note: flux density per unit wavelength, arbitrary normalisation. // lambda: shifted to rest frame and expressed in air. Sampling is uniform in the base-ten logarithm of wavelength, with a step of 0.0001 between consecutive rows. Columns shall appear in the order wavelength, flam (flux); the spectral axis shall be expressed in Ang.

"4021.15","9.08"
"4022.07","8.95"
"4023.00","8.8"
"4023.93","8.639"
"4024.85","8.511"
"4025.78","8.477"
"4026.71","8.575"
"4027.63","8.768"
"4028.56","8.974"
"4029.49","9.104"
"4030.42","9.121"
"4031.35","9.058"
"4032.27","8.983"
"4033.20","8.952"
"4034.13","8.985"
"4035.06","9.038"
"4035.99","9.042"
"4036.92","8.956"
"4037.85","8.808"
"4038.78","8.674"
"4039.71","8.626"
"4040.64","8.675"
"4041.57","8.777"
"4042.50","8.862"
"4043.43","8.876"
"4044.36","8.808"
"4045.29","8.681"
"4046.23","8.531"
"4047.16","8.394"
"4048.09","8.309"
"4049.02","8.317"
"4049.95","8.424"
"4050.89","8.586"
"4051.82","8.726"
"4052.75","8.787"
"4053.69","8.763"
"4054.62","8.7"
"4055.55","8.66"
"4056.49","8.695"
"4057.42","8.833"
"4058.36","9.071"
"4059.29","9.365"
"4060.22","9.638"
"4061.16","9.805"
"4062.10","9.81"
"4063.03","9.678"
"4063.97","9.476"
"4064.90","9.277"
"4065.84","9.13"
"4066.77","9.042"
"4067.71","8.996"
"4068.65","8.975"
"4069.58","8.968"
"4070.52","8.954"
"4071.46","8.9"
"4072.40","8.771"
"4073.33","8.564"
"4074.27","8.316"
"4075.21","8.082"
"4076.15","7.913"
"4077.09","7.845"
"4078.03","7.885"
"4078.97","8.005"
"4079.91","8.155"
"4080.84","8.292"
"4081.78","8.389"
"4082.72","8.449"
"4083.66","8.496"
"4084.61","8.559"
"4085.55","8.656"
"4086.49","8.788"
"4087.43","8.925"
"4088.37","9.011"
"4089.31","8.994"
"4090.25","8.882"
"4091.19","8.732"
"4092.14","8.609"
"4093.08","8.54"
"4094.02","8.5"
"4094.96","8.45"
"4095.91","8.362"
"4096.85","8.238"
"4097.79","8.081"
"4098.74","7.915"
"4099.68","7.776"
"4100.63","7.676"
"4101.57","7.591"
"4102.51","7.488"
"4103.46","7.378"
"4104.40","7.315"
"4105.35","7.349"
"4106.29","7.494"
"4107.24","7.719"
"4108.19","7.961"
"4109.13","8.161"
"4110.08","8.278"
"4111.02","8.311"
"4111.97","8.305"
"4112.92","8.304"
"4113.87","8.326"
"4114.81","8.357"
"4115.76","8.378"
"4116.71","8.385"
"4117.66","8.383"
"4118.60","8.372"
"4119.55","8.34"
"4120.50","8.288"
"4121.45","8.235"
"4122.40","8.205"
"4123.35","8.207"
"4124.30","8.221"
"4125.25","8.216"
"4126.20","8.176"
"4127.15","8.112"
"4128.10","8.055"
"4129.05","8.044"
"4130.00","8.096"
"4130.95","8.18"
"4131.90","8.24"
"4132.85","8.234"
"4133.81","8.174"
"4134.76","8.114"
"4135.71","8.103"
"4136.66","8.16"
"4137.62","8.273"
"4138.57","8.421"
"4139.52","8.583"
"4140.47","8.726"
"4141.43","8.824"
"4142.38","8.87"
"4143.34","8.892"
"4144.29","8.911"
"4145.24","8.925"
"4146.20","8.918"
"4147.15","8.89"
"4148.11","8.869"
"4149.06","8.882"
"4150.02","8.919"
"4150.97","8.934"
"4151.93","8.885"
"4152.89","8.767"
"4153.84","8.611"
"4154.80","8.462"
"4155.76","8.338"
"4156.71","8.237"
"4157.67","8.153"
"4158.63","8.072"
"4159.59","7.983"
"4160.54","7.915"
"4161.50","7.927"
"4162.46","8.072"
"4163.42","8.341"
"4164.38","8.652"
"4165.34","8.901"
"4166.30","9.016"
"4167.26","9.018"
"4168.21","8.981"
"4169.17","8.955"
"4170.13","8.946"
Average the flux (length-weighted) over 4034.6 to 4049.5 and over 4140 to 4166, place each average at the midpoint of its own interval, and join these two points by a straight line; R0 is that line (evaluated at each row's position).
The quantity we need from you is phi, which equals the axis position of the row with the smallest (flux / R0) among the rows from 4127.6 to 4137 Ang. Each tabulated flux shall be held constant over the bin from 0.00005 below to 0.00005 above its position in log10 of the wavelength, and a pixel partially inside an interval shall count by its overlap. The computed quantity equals 4129.05 Ang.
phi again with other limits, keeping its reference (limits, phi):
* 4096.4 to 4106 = 4104.40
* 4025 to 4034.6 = 4025.78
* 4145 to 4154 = 4153.84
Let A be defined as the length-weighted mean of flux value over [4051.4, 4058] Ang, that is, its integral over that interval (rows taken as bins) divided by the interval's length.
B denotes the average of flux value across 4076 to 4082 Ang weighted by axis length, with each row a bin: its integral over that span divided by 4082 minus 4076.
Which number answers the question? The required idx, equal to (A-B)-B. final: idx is -7.4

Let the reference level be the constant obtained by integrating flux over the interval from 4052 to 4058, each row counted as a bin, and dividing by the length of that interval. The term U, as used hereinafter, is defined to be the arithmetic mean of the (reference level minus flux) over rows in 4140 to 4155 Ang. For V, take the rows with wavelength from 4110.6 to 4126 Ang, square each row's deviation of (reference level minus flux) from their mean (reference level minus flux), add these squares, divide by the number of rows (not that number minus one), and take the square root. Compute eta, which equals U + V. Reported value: -0.03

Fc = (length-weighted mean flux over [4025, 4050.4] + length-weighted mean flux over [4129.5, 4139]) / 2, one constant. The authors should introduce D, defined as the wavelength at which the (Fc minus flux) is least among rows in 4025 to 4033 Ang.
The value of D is 4030.42 Ang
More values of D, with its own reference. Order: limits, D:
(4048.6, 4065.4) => 4062.10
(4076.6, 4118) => 4088.37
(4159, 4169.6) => 4167.26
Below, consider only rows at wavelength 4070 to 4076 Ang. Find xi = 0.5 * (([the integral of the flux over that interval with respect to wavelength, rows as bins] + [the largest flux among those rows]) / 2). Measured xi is 15.1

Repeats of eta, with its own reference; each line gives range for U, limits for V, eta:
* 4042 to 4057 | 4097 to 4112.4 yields 0.45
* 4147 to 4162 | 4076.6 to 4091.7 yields 0.62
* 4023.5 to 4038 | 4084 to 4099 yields 0.17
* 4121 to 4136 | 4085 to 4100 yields 0.94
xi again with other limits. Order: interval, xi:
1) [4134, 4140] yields 14.6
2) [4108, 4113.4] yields 13.2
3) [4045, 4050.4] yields 13.6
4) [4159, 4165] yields 14.4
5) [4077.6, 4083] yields 13.2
